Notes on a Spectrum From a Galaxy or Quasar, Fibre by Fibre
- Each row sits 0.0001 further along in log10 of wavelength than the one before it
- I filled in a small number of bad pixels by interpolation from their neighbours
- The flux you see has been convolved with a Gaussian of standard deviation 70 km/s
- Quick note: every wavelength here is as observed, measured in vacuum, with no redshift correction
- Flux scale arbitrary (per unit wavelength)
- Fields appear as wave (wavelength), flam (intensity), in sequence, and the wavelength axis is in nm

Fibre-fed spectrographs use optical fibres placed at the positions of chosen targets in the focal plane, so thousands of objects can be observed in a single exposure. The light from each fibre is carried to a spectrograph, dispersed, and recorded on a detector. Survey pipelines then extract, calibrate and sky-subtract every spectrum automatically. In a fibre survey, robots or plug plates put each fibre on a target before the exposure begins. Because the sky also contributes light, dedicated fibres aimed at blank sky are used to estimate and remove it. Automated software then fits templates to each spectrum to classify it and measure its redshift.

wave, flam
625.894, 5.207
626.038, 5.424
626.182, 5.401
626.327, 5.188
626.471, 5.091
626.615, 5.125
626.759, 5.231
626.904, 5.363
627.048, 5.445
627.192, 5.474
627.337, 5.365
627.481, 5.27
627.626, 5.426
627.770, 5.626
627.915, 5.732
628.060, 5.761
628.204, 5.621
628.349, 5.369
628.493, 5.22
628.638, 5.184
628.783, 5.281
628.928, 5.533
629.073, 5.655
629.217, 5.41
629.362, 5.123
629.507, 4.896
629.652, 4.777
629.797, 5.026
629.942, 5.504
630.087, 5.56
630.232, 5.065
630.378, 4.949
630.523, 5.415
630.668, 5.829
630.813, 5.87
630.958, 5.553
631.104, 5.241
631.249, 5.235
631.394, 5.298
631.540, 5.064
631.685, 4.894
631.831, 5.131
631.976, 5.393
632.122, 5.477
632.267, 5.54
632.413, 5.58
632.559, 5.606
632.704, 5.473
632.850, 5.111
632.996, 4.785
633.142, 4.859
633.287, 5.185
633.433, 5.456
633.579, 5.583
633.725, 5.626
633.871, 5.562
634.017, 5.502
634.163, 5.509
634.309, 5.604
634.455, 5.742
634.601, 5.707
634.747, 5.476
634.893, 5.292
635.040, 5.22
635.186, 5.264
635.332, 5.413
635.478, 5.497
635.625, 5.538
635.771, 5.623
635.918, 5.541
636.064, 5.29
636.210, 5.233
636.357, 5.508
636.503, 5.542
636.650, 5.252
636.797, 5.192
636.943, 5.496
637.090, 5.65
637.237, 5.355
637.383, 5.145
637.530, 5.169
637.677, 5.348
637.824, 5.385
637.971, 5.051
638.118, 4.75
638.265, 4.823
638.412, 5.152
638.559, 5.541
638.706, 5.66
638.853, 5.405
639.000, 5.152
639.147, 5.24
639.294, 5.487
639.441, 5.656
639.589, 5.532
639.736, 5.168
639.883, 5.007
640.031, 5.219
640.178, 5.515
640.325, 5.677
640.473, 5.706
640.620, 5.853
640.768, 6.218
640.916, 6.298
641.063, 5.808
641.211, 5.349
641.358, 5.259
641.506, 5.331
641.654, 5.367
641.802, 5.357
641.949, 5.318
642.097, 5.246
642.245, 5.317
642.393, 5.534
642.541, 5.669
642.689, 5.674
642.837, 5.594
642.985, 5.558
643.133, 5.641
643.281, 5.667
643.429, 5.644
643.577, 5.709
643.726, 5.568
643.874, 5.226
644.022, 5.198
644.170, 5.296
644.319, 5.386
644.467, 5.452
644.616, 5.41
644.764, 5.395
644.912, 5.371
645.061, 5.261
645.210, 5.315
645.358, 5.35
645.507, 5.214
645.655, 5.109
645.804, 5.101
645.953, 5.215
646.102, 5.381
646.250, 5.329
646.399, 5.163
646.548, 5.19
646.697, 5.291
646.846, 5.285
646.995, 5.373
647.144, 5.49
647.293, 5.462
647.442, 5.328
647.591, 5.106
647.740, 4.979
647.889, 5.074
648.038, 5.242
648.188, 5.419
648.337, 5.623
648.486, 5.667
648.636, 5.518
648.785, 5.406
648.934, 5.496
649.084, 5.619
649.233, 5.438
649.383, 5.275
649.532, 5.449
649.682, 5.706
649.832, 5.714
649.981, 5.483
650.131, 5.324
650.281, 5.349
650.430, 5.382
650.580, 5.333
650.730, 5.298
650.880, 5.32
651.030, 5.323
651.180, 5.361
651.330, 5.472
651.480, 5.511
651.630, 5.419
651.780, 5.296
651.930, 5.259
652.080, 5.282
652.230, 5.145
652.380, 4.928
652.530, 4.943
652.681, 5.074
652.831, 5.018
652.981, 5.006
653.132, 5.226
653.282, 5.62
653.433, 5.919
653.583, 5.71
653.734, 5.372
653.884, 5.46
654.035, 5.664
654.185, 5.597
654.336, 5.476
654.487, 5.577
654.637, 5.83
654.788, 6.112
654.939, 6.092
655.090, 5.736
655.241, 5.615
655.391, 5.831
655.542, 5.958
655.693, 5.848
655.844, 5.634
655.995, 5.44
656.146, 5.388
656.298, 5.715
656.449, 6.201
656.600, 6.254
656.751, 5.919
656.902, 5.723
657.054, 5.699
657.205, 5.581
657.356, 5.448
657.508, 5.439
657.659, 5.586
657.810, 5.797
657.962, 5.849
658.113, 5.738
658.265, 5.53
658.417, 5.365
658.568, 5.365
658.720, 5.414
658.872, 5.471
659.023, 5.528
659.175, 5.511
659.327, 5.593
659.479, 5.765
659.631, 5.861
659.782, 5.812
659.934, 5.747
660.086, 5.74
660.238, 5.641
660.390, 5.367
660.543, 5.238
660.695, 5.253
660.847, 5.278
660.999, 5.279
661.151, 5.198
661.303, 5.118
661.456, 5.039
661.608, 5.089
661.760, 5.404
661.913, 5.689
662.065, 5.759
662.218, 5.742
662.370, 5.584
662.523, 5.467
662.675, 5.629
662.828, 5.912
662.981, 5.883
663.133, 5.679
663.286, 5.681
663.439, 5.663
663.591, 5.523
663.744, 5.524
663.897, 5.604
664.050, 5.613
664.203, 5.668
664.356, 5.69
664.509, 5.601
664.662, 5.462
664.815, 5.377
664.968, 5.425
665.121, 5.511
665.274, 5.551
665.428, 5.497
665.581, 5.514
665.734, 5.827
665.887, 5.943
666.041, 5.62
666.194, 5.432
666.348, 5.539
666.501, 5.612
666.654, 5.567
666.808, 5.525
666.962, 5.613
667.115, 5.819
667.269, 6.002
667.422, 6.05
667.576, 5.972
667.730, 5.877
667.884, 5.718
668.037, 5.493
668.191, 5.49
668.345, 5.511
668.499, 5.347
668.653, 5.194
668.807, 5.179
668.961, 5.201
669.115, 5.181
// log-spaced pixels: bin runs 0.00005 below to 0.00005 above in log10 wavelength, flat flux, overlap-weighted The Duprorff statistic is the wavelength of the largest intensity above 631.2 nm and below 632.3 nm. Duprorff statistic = 632.267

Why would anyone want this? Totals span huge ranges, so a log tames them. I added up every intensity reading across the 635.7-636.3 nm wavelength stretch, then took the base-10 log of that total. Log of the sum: 1.34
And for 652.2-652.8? 1.30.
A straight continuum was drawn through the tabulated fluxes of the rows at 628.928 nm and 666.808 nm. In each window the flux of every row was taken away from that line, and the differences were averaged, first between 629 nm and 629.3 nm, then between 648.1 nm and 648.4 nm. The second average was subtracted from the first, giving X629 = -0.01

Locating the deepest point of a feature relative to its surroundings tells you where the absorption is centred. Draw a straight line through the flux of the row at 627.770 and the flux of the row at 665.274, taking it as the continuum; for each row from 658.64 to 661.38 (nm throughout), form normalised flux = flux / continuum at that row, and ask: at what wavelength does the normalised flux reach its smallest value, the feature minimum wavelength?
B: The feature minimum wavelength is 661.303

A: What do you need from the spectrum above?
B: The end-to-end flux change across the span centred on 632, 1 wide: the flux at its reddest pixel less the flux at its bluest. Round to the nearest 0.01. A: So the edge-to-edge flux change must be 0.52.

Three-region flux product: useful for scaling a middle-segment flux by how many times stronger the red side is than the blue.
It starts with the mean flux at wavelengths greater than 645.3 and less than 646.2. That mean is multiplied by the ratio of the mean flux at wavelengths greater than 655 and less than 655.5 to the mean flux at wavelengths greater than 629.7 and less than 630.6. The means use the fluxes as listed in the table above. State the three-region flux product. 5.7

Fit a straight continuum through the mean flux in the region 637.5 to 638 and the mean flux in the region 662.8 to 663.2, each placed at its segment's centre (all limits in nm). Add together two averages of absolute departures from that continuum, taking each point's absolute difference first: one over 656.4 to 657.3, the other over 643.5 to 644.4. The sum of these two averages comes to 0.41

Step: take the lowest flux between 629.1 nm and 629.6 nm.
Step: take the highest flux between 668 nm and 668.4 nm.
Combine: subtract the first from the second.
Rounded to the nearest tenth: 0.6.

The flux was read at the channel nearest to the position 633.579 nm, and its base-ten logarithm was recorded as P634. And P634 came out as 0.747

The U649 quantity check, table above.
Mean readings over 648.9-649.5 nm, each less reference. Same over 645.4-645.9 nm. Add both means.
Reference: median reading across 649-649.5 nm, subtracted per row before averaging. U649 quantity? -0.3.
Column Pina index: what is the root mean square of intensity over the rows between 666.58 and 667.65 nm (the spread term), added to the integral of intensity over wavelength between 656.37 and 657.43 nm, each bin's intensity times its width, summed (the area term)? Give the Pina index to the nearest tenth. 12.0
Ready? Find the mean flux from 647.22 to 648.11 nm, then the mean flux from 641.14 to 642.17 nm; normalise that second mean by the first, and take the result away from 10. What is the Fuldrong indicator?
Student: 8.98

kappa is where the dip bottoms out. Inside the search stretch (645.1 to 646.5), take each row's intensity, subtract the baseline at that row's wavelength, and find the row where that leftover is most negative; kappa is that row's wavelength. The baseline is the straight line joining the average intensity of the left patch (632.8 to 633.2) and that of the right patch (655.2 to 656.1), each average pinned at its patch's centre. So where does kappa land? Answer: 645.804 nm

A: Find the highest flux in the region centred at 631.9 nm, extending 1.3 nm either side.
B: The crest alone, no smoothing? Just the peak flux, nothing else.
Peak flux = 5.87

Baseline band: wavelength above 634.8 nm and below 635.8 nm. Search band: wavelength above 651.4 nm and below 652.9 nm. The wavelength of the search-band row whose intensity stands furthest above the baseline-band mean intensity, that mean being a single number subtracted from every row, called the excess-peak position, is 651.480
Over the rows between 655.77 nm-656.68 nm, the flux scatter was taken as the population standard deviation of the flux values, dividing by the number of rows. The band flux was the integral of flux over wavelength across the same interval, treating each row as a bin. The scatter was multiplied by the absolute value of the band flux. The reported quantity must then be 1.8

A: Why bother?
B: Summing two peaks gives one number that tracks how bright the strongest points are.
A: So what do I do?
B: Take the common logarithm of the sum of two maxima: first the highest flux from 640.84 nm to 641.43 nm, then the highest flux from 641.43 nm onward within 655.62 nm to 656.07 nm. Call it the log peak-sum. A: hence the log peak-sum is 1.084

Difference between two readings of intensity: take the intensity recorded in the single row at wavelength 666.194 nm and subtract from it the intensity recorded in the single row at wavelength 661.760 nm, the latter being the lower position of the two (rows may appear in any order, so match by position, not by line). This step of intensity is 0.03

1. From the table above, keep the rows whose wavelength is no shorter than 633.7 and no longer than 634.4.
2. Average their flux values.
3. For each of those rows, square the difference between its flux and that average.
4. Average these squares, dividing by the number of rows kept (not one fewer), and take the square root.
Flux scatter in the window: 0.05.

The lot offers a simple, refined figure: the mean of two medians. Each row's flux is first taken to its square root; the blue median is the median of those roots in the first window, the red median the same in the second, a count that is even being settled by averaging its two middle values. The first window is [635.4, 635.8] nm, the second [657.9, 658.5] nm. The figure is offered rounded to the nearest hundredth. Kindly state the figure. 2.36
